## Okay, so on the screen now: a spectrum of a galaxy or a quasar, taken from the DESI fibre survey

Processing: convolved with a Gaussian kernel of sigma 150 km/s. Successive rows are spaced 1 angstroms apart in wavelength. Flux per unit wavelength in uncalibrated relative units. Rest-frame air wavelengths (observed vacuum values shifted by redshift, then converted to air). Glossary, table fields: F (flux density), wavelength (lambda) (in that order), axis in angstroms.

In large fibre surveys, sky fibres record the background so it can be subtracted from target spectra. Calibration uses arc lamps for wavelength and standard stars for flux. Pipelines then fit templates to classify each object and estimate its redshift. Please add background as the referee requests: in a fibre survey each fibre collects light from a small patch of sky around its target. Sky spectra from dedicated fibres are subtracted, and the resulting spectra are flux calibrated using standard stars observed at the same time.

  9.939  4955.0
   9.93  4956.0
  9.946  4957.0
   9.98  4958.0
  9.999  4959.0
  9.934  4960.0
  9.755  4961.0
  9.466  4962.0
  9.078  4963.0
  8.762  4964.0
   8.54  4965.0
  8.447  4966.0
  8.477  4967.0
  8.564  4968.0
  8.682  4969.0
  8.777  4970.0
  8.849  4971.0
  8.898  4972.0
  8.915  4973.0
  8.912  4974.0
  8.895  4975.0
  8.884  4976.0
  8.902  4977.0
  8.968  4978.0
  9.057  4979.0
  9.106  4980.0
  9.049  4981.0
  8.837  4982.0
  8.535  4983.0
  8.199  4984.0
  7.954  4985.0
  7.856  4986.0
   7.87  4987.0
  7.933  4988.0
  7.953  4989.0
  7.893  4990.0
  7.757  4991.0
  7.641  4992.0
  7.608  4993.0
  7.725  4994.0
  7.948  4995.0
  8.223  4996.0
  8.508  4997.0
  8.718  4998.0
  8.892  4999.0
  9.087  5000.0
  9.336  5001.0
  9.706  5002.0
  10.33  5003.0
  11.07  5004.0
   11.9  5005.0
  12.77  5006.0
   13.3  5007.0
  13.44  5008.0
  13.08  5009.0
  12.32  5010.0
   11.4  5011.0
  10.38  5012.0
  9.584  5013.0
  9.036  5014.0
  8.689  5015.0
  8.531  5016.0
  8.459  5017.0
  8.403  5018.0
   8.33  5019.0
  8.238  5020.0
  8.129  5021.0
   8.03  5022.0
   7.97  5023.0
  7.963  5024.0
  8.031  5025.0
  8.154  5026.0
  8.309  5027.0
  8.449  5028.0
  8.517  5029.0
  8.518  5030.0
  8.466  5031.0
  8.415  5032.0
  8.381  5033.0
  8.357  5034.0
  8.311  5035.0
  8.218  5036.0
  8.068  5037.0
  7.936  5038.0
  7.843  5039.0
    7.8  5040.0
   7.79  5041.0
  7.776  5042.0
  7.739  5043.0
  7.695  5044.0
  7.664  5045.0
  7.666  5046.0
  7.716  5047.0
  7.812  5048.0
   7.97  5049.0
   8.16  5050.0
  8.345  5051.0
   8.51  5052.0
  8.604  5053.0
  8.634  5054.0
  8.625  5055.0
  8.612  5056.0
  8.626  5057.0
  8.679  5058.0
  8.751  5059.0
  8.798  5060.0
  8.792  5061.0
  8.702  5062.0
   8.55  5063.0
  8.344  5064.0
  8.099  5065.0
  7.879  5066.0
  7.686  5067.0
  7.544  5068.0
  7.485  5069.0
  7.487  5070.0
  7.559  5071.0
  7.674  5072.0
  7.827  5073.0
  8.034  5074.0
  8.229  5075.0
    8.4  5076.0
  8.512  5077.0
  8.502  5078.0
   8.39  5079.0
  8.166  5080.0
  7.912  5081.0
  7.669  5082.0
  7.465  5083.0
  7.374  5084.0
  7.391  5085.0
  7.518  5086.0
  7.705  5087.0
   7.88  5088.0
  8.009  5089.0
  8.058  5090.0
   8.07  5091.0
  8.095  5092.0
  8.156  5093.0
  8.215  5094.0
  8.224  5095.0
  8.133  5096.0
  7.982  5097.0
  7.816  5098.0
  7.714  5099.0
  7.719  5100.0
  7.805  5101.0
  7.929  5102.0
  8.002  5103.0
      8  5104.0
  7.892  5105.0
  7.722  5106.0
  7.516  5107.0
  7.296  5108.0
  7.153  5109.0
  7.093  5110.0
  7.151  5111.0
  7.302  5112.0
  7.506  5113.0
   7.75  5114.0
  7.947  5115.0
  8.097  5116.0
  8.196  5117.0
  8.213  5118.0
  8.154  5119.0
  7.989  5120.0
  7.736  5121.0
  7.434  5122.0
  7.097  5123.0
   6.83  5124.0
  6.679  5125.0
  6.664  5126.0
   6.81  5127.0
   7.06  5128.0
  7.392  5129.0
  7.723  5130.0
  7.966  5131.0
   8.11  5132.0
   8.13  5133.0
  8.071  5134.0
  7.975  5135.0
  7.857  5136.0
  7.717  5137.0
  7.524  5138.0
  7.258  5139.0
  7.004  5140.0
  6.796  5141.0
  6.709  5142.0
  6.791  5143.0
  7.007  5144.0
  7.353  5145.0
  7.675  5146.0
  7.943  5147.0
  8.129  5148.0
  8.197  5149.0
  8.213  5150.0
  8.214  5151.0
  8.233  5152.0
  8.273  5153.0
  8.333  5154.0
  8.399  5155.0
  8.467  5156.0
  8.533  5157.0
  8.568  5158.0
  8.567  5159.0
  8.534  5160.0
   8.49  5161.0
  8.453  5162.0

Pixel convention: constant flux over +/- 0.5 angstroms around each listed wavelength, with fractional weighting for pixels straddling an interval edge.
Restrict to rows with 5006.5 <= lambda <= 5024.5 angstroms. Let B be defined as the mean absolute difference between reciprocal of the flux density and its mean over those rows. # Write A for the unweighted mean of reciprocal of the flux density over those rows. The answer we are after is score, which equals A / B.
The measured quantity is 6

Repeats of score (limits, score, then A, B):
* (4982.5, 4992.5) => 51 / 0.126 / 0.0025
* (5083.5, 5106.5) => 40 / 0.127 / 0.0032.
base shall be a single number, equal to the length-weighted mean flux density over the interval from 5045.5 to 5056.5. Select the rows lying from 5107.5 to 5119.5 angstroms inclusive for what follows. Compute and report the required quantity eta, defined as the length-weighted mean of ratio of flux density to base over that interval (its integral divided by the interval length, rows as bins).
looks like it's 0.93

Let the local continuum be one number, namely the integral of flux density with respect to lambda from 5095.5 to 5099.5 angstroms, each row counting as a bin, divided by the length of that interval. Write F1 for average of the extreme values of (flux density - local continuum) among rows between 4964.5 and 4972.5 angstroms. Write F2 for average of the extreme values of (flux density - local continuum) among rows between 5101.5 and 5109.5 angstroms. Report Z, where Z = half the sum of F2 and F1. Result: 0.21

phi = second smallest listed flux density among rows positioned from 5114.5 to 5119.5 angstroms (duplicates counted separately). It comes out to 8.097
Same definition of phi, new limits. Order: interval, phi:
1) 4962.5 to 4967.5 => 8.477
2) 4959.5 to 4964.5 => 9.078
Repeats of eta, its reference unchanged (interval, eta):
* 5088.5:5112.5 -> 0.95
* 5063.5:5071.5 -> 0.94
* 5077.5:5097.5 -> 0.96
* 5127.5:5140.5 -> 0.93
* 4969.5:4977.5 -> 1.08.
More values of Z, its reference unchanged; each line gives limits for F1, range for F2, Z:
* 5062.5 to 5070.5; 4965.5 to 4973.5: 0.44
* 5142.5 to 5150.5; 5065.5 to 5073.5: -0.32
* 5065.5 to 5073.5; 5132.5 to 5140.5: -0.29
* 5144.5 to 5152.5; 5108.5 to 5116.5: -0.22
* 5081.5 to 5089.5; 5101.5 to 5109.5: -0.28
